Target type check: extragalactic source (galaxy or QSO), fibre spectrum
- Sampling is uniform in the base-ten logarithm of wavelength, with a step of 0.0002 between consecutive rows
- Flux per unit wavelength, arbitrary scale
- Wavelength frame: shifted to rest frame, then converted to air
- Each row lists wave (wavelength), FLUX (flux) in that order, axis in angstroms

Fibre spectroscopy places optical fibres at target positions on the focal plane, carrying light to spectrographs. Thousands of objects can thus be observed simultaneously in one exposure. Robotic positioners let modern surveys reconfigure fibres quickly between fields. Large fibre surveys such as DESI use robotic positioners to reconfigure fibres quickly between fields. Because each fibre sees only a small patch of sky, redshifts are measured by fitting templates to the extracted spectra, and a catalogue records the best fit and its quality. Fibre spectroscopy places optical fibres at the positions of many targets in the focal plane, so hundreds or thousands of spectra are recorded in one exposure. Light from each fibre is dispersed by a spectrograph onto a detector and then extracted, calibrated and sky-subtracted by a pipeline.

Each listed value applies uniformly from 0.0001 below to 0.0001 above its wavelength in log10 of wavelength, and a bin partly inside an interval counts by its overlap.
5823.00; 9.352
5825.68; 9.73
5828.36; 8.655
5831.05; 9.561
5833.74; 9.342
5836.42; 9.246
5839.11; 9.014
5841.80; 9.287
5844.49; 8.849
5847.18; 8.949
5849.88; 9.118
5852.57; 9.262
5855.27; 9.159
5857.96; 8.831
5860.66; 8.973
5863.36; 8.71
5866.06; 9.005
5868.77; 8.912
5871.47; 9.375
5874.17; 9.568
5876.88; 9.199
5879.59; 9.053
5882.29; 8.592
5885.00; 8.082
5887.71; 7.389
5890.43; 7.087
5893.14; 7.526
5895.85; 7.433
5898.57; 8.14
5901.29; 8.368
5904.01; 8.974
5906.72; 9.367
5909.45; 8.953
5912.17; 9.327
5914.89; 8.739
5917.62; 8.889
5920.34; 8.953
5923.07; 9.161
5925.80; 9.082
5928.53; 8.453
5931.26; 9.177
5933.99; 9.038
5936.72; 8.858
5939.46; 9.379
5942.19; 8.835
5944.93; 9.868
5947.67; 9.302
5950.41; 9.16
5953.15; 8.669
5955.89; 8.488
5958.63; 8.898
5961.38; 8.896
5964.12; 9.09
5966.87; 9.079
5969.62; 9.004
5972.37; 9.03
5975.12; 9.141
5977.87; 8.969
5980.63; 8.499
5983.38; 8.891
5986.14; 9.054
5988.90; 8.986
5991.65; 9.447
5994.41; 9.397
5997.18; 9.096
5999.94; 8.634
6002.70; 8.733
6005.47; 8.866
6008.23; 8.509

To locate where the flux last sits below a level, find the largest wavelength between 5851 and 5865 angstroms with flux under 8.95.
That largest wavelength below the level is 5863.36 angstroms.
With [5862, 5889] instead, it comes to 5887.71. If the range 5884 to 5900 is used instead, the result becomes 5898.57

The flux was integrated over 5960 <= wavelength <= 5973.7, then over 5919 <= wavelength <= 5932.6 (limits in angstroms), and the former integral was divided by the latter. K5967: 1.01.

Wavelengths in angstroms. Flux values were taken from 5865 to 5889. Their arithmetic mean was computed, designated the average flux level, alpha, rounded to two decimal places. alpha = 8.80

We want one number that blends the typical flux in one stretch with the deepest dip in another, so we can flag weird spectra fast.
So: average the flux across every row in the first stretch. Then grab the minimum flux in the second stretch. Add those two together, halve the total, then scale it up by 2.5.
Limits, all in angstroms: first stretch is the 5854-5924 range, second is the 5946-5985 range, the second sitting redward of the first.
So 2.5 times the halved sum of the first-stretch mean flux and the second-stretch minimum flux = 21.5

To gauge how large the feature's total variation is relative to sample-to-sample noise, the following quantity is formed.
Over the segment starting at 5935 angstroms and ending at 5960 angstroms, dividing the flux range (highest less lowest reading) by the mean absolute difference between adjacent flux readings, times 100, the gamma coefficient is 284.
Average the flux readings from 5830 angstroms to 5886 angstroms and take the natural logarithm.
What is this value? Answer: 2.20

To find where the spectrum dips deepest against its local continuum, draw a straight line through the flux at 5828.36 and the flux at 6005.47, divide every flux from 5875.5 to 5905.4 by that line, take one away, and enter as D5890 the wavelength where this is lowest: 5890.43 angstroms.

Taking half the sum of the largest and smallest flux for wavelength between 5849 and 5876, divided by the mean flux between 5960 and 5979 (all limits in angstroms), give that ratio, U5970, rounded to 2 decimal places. 1.01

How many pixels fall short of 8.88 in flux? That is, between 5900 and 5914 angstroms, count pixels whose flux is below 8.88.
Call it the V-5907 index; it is 1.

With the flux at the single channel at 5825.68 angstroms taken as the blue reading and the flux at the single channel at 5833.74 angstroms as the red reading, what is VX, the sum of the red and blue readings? 19.1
